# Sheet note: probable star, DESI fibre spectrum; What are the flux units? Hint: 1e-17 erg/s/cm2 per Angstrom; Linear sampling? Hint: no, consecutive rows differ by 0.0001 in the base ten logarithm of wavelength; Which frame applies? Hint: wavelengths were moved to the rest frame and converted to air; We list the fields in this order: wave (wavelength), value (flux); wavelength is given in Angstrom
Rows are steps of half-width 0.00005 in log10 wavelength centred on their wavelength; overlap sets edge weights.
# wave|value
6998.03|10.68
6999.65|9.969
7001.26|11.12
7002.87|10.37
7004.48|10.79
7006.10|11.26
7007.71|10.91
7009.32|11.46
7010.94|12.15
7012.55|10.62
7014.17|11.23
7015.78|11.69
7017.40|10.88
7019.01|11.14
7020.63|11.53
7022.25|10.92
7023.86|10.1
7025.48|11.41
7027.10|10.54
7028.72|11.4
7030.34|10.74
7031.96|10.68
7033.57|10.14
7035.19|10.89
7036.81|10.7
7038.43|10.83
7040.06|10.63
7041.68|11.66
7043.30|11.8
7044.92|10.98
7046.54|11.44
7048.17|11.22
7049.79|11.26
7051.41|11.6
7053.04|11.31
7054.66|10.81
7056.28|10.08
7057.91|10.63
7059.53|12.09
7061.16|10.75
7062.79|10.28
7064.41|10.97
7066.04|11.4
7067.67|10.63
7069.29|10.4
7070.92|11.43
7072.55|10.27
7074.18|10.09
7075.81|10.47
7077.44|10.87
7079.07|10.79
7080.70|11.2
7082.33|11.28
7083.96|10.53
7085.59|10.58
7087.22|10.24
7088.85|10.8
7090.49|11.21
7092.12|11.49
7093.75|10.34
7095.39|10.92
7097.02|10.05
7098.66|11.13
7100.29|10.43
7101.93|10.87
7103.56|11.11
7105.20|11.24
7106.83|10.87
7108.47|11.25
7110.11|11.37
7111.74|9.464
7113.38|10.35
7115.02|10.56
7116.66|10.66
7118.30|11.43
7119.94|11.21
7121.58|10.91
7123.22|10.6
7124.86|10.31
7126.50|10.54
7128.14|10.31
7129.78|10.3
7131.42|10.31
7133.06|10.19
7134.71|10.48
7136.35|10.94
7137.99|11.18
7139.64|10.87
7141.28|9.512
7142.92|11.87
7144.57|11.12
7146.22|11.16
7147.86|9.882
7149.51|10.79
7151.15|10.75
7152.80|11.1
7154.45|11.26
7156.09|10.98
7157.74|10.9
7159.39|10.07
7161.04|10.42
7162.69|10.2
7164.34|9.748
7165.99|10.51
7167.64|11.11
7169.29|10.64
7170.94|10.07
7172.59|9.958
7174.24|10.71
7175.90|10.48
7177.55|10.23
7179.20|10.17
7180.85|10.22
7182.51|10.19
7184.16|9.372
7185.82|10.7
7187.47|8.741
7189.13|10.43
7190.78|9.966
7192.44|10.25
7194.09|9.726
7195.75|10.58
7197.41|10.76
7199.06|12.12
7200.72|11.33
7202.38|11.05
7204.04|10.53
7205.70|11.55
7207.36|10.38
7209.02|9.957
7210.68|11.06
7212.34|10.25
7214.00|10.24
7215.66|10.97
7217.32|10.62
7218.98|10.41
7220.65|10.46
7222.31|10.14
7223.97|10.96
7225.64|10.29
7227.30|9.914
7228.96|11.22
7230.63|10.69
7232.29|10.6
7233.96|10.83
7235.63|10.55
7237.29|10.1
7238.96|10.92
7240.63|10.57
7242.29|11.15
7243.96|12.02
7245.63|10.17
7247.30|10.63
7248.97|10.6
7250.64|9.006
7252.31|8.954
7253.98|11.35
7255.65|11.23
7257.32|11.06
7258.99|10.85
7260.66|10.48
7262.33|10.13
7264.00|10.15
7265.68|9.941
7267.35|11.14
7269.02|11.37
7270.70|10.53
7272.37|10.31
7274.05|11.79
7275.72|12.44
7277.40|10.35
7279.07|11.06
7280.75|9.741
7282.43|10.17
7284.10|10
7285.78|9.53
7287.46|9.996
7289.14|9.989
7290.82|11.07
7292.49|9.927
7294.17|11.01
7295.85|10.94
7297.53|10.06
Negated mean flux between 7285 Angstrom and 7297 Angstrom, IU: -10.35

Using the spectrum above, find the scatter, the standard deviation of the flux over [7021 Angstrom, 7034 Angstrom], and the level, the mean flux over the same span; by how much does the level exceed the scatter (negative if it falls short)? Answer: 10.3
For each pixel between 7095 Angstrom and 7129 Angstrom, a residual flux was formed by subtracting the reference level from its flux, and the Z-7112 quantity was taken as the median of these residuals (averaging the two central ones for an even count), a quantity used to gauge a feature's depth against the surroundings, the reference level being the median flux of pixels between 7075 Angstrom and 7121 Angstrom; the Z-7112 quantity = 0.00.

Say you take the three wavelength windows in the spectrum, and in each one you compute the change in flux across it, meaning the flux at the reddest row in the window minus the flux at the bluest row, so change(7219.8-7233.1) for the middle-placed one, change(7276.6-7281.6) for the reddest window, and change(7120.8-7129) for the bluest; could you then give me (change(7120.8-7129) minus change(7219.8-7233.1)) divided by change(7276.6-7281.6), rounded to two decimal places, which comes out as 1.22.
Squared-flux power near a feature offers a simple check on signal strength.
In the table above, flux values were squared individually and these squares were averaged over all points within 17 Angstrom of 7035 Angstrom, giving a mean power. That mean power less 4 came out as 118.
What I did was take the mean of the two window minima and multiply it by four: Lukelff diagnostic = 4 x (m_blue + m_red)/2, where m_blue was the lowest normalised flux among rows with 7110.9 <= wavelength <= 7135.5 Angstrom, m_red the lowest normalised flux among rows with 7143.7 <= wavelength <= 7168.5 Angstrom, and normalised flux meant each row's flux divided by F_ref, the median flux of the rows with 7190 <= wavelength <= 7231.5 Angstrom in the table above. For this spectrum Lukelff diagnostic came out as 3.65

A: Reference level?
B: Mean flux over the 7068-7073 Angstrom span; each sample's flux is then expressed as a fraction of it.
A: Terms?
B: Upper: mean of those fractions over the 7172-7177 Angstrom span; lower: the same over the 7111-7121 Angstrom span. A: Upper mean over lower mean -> 0.978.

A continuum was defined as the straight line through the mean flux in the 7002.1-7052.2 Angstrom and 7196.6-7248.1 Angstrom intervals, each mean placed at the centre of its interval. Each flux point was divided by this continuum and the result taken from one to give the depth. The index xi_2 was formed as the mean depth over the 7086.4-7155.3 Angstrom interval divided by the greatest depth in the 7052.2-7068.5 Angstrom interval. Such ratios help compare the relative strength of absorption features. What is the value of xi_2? 0.17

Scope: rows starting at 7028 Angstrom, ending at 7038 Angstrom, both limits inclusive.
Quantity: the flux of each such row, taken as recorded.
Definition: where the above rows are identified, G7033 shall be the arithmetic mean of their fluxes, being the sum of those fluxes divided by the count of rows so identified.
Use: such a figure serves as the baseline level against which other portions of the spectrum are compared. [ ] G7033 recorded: 10.8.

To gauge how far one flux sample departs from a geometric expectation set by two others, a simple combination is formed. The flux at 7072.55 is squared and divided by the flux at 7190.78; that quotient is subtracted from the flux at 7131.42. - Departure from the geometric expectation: -0.3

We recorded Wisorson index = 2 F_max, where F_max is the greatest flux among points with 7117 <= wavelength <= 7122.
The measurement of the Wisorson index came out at 22.9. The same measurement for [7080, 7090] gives 22.6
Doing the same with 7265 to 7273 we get 22.7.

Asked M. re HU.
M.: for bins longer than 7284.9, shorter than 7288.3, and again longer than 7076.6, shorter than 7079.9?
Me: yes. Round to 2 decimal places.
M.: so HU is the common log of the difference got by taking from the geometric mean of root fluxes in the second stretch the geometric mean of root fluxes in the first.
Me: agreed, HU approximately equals -0.78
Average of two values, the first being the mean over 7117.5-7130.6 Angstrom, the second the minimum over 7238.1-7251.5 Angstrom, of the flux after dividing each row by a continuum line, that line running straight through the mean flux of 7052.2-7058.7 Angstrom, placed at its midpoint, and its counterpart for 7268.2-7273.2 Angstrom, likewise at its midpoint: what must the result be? 0.919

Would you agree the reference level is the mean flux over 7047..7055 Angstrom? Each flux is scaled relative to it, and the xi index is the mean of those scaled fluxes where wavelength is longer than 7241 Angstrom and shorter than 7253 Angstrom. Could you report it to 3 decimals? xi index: 0.922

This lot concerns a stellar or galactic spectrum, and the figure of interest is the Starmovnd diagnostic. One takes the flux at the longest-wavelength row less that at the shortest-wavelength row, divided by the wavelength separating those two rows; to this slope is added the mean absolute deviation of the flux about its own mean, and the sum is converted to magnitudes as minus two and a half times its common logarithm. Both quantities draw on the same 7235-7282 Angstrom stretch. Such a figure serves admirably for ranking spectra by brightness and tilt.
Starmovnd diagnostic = 0.6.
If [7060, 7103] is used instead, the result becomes 1.1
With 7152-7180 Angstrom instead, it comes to 1.2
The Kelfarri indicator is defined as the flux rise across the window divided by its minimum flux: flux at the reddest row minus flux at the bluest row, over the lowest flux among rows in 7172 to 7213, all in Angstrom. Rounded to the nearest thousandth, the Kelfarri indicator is 0.033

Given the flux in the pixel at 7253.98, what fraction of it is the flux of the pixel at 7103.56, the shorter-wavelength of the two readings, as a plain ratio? 0.98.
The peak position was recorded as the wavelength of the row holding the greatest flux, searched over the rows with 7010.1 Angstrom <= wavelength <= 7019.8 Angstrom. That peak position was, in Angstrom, 7010.94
